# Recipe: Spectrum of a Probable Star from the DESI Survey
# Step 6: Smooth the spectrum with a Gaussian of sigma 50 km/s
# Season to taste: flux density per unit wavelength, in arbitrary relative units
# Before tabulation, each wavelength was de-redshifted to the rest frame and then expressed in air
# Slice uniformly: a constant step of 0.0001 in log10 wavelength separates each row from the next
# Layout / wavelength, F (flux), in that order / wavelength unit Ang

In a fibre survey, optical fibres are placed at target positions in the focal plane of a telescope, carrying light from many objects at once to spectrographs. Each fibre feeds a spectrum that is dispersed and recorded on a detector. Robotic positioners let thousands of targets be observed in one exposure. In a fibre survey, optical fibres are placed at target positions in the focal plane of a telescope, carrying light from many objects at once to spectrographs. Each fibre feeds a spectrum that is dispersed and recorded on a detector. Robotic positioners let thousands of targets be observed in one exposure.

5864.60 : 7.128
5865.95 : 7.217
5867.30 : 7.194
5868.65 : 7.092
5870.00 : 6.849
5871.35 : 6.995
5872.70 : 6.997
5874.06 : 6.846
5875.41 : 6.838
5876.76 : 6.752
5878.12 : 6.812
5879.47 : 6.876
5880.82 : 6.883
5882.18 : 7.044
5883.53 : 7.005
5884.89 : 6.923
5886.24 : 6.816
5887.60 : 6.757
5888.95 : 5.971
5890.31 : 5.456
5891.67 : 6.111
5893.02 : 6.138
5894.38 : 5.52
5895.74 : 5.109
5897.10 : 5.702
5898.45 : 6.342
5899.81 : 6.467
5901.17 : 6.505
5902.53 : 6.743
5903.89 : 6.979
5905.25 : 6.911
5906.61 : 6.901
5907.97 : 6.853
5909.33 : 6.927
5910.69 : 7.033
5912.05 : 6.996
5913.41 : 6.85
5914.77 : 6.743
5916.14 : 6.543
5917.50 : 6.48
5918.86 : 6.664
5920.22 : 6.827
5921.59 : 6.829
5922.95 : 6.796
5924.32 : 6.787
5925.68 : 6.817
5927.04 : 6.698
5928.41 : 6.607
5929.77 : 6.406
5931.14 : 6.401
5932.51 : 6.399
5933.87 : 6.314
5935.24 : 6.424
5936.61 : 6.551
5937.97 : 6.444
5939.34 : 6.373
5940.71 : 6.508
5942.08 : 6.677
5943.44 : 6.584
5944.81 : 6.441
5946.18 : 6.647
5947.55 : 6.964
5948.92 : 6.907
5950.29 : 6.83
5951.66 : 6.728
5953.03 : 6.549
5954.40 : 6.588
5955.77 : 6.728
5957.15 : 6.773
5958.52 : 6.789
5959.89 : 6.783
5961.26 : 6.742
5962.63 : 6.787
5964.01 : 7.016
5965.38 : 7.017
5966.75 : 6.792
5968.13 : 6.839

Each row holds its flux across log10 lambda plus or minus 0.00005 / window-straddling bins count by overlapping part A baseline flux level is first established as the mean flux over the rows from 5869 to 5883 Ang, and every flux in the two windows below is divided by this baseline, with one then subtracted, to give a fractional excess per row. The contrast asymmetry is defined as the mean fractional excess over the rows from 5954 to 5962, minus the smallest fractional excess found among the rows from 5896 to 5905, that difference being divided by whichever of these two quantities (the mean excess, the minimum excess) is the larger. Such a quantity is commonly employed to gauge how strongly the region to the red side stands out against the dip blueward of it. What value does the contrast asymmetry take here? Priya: -6.6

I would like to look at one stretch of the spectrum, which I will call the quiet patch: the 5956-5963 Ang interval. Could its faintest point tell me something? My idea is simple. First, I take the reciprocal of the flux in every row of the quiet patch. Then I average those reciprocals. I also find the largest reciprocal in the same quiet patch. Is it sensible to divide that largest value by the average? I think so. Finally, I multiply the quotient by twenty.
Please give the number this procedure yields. 20.1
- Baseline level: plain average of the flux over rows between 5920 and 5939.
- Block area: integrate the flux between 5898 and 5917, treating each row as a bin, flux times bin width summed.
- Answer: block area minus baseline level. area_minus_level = 122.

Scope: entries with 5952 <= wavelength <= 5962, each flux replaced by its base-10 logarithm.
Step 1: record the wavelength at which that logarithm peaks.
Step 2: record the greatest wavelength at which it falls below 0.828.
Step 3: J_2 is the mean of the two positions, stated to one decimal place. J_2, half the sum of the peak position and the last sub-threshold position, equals 5957.1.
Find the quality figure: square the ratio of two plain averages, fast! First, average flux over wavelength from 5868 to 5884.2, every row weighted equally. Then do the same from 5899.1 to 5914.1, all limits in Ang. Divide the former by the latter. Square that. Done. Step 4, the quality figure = 1.02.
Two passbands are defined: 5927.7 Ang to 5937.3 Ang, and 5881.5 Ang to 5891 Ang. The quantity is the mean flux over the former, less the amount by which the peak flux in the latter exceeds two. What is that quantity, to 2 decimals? 1.40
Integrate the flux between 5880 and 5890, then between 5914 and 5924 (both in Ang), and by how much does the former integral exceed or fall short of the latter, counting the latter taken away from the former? 0.3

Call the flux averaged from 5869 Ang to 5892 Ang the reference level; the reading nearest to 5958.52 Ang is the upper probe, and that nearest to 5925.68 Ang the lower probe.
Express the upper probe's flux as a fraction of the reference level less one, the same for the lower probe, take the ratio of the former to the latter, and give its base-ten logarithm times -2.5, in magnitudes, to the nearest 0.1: 0.3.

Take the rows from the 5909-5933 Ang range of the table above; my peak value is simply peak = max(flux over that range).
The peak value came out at 7.033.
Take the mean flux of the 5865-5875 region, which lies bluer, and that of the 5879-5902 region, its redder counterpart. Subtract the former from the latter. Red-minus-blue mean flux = -0.70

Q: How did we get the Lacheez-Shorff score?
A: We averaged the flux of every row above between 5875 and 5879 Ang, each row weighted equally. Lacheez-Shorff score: 6.80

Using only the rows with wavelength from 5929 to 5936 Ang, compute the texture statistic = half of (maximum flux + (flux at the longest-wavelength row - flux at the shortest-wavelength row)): 3.22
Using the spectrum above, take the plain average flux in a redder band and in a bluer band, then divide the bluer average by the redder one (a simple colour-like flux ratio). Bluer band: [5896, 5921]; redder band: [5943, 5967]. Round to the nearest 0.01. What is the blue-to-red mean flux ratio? 0.99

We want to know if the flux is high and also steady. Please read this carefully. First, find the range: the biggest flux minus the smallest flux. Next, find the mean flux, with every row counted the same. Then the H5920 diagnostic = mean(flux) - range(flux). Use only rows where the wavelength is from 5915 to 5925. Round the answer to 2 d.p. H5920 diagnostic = 6.35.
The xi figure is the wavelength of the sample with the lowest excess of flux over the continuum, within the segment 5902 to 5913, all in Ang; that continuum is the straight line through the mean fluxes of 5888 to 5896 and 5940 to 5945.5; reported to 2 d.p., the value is 5902.53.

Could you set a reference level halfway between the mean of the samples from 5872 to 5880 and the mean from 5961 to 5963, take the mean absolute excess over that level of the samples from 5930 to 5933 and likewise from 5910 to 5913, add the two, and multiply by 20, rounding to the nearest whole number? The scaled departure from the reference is 12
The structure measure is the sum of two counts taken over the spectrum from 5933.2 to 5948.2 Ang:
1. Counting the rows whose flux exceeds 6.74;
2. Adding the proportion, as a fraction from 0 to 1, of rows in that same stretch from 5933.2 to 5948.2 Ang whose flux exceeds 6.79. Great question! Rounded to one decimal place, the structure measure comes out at 1.1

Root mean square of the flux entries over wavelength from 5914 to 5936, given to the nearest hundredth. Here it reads 6.61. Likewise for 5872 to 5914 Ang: 6.60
